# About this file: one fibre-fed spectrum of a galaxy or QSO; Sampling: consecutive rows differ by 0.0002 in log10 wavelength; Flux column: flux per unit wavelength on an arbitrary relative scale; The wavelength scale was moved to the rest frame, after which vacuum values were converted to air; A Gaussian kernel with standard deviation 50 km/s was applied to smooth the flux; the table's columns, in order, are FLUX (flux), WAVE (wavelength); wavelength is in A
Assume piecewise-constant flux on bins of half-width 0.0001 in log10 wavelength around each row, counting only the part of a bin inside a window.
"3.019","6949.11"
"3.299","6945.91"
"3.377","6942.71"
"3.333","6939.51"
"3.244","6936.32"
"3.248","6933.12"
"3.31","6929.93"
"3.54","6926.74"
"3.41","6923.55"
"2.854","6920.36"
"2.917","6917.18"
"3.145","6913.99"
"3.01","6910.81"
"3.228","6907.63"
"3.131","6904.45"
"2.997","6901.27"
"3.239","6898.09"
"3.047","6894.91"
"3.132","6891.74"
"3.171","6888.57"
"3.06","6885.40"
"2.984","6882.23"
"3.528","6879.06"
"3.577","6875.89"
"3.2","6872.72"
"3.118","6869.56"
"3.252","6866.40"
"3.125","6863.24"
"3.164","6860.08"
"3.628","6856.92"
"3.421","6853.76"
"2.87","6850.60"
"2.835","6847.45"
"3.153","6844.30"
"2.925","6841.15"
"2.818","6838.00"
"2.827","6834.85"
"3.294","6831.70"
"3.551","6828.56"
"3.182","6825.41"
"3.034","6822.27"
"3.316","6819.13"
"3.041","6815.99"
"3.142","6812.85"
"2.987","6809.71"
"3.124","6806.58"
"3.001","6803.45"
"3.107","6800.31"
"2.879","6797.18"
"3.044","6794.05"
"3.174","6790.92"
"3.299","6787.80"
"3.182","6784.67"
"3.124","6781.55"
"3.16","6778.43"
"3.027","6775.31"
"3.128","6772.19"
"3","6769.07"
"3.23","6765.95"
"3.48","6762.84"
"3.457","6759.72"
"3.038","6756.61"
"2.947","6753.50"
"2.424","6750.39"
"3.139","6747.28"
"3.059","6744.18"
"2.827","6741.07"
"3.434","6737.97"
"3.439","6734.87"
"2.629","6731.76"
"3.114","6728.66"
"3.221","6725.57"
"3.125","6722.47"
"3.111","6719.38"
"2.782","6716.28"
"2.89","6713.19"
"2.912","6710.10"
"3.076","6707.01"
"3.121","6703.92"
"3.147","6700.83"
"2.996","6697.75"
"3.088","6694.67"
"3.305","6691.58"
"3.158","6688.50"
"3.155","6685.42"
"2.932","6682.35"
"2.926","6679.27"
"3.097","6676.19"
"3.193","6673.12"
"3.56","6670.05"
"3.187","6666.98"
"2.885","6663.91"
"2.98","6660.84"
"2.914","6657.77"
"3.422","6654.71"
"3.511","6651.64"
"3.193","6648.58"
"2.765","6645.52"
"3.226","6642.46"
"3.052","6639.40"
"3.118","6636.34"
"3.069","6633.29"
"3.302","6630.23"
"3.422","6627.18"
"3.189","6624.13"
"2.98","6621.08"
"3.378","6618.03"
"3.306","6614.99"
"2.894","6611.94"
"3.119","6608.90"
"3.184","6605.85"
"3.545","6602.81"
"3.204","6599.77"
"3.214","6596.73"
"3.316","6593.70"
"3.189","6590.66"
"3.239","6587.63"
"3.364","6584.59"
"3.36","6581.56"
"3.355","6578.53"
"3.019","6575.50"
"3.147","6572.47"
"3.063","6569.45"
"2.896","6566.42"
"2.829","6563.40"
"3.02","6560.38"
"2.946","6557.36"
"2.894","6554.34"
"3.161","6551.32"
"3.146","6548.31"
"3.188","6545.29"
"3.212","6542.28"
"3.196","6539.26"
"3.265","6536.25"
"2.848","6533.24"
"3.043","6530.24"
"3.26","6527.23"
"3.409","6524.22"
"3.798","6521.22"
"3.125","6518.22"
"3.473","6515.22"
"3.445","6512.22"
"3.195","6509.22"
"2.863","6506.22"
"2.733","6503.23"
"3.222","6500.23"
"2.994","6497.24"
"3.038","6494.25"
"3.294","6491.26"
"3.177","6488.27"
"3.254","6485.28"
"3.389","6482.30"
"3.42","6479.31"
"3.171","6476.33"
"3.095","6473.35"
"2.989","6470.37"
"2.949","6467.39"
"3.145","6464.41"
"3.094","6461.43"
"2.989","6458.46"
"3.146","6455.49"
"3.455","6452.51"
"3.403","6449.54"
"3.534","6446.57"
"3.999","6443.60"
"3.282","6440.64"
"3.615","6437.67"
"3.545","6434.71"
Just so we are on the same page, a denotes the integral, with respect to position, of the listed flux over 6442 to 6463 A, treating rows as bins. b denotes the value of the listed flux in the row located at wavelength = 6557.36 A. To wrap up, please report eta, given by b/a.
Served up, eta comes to 0.0416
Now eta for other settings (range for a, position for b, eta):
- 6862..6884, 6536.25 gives 0.0456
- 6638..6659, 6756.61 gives 0.0458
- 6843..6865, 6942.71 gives 0.0484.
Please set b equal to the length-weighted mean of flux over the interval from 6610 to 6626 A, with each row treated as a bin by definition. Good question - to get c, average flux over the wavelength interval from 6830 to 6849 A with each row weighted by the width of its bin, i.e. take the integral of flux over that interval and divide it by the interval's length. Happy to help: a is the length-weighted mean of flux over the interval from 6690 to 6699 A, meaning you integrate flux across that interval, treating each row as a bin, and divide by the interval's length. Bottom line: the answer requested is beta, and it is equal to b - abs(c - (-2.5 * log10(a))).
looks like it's -1.06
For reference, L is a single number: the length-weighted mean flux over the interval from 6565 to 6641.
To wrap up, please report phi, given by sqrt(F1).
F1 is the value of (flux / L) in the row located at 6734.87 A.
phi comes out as 1.037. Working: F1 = 1.08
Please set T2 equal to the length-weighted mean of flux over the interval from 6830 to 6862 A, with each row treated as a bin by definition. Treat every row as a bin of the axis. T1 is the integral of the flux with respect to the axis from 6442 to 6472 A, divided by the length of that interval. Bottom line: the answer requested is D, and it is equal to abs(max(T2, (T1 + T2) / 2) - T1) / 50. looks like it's 0.0017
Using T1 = 3.27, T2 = 3.10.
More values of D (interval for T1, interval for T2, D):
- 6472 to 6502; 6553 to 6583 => 0.0015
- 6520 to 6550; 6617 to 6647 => 0.0008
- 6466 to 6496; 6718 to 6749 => 0.0007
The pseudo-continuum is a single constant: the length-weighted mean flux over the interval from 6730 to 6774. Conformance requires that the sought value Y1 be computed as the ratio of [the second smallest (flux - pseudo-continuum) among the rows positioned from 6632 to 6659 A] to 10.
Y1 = -0.017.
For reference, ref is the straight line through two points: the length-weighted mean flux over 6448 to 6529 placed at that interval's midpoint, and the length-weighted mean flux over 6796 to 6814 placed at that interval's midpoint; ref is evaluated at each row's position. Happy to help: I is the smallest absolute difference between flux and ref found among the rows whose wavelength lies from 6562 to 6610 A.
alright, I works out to 0.0139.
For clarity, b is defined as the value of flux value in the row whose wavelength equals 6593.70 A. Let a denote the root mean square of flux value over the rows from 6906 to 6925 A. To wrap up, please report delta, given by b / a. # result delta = 1.07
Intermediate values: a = 3.10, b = 3.316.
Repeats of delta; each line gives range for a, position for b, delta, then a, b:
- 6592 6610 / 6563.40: 0.87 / 3.27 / 2.829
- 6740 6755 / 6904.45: 1.08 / 2.89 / 3.131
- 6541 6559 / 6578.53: 1.08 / 3.09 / 3.355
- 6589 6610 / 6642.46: 0.99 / 3.26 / 3.226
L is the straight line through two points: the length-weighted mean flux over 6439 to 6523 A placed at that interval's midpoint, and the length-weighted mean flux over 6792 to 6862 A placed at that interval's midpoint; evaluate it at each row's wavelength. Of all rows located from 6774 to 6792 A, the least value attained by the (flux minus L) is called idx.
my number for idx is -0.10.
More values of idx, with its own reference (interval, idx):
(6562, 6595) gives -0.38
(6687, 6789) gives -0.71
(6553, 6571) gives -0.38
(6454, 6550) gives -0.50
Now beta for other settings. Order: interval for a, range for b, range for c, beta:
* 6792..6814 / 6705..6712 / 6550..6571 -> -1.18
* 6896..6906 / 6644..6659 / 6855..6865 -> -1.37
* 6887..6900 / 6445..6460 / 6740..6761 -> -0.92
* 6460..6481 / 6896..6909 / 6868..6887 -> -1.34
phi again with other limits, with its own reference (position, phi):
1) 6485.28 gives 1.009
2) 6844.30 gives 0.993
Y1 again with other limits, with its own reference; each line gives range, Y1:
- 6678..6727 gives -0.020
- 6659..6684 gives -0.016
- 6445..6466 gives 0.001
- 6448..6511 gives -0.022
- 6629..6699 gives -0.020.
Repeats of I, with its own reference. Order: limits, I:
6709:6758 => 0.0133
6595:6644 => 0.0100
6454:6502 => 0.0238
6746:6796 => 0.0026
